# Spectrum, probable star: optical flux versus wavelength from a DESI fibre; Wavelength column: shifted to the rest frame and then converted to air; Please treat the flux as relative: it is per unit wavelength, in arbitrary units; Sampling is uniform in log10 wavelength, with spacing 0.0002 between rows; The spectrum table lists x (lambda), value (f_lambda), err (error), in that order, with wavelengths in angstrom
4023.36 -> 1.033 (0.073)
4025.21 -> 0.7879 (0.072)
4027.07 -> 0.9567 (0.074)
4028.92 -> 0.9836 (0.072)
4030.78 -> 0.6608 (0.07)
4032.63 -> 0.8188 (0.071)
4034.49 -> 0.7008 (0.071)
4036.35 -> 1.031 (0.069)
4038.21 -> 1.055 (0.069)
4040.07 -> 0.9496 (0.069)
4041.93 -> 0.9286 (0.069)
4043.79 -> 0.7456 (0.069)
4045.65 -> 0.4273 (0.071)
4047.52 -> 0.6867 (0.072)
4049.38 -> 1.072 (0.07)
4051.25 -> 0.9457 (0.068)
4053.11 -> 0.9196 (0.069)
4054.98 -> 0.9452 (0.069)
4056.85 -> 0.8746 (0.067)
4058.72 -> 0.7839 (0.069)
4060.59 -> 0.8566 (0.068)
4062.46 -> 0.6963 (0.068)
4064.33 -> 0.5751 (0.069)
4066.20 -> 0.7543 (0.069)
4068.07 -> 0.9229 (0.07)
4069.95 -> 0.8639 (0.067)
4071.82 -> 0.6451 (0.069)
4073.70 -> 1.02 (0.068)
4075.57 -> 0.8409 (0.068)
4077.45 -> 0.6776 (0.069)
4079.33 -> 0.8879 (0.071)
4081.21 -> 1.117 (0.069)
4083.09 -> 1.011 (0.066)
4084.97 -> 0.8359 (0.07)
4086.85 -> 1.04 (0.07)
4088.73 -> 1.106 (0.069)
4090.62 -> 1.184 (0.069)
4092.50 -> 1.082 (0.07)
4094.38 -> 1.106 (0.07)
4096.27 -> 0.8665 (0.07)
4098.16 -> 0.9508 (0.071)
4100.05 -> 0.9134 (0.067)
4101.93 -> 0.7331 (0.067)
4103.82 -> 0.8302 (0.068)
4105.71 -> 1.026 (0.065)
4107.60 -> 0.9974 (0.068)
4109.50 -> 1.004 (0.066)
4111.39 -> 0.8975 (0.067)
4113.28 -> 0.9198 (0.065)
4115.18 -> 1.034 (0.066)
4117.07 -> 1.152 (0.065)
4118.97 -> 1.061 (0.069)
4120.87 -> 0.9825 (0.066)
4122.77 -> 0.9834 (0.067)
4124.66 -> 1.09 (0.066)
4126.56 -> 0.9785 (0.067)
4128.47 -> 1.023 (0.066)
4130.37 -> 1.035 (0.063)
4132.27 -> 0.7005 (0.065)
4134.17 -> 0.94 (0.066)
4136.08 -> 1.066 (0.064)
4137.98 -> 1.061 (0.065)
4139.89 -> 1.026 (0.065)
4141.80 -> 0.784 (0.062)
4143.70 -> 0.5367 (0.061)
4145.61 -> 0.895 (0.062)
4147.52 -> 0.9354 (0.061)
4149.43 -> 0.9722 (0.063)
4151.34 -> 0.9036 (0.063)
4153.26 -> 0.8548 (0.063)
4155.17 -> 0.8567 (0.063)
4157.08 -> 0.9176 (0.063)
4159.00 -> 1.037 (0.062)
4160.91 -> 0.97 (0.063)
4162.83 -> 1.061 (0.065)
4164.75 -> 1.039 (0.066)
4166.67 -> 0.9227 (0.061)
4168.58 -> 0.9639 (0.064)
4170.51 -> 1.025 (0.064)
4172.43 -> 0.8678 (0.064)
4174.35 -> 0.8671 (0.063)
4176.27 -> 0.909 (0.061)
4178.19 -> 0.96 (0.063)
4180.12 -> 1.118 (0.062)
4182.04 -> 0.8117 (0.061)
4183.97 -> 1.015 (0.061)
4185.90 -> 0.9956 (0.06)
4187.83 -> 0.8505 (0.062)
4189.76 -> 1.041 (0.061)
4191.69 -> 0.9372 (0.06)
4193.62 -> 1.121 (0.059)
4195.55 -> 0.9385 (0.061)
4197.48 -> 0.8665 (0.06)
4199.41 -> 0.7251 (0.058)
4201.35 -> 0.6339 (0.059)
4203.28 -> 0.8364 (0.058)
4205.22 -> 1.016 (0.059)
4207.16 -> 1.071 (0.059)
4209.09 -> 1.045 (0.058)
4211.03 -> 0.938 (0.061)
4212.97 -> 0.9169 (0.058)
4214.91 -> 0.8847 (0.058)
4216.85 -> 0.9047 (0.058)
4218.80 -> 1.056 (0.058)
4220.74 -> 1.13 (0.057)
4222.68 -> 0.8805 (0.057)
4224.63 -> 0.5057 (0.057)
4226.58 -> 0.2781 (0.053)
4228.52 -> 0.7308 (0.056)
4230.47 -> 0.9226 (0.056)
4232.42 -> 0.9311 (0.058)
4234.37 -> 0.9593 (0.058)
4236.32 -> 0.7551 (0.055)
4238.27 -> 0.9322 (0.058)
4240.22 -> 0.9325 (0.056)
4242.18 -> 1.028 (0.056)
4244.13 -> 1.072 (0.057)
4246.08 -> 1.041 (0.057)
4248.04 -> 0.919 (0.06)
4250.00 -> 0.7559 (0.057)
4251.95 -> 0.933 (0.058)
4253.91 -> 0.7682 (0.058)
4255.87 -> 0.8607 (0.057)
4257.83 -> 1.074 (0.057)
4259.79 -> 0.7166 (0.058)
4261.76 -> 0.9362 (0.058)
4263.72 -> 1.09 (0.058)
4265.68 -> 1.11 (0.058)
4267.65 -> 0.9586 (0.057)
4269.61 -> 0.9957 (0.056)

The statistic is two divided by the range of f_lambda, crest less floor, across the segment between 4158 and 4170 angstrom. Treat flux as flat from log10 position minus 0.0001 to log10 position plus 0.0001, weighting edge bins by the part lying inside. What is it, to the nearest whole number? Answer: 14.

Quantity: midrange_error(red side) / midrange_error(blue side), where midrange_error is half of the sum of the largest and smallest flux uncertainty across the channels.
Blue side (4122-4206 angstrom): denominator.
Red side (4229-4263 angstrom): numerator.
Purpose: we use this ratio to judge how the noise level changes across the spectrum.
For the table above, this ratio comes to 0.92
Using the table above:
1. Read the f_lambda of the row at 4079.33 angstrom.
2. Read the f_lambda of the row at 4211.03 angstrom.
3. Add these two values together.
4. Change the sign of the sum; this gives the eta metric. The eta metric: -1.83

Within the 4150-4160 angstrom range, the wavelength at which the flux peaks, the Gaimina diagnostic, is 4159.00 angstrom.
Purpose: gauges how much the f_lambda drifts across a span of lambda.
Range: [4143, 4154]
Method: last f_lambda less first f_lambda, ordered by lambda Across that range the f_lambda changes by 0.32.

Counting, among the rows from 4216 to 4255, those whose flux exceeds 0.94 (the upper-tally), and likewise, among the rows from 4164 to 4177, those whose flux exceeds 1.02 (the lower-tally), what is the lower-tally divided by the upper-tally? 0.33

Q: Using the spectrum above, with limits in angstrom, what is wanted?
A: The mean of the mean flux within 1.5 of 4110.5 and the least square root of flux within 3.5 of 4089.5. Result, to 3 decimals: 0.985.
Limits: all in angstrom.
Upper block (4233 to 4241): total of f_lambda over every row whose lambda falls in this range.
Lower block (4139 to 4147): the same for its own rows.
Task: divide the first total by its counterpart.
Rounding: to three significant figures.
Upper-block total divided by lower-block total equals 1.10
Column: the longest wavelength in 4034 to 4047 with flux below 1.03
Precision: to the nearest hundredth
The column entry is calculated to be 4045.65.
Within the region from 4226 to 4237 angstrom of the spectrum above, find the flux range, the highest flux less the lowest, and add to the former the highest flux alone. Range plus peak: 1.64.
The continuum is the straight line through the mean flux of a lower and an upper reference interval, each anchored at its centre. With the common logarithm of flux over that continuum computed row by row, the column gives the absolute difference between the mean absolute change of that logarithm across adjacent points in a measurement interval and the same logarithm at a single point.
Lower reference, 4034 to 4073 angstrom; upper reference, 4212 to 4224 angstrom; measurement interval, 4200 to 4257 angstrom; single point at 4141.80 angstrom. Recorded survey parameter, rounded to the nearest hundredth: 0.14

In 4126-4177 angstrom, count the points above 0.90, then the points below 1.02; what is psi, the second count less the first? -1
